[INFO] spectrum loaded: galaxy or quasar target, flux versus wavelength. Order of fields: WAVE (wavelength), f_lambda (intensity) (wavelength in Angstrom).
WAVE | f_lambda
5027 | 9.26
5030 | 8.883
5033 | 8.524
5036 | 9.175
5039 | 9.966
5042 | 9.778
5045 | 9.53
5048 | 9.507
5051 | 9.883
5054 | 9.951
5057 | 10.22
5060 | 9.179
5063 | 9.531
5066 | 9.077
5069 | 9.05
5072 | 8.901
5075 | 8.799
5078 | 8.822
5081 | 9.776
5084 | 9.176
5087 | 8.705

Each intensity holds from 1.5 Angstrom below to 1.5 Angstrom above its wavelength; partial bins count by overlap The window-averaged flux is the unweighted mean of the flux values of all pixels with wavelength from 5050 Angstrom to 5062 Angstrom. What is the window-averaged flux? 9.8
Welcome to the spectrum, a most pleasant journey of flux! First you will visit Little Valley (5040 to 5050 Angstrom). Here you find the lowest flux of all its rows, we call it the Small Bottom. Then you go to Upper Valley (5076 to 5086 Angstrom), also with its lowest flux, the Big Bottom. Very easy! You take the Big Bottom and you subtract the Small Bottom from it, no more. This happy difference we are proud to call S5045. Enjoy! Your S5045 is -0.7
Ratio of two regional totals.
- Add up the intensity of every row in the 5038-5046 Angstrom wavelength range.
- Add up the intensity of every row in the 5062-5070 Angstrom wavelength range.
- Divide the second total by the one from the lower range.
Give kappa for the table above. 0.94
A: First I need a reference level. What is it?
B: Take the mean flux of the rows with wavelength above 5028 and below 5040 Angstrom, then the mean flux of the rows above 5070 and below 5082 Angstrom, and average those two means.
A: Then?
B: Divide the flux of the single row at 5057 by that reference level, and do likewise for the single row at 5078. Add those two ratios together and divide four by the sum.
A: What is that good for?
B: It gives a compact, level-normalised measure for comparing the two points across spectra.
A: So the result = 1.91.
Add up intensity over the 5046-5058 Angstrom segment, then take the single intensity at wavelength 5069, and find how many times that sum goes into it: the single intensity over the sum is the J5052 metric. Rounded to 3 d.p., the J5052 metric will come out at 0.229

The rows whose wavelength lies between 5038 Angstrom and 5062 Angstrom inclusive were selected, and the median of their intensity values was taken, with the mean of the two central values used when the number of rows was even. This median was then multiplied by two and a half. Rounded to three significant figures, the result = 24.6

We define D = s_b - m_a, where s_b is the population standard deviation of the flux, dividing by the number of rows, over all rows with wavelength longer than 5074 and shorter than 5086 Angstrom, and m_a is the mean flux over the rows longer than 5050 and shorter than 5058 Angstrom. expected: -9.62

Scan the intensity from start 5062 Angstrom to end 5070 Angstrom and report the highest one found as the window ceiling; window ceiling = 9.531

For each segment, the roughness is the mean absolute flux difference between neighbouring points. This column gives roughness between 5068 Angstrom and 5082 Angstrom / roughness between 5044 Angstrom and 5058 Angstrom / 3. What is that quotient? 0.56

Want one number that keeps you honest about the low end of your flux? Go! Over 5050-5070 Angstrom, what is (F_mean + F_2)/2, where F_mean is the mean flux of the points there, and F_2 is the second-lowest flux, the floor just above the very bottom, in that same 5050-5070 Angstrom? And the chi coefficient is 9.32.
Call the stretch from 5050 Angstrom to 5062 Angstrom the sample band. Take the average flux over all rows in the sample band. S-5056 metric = 9.8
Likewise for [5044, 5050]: 9.5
